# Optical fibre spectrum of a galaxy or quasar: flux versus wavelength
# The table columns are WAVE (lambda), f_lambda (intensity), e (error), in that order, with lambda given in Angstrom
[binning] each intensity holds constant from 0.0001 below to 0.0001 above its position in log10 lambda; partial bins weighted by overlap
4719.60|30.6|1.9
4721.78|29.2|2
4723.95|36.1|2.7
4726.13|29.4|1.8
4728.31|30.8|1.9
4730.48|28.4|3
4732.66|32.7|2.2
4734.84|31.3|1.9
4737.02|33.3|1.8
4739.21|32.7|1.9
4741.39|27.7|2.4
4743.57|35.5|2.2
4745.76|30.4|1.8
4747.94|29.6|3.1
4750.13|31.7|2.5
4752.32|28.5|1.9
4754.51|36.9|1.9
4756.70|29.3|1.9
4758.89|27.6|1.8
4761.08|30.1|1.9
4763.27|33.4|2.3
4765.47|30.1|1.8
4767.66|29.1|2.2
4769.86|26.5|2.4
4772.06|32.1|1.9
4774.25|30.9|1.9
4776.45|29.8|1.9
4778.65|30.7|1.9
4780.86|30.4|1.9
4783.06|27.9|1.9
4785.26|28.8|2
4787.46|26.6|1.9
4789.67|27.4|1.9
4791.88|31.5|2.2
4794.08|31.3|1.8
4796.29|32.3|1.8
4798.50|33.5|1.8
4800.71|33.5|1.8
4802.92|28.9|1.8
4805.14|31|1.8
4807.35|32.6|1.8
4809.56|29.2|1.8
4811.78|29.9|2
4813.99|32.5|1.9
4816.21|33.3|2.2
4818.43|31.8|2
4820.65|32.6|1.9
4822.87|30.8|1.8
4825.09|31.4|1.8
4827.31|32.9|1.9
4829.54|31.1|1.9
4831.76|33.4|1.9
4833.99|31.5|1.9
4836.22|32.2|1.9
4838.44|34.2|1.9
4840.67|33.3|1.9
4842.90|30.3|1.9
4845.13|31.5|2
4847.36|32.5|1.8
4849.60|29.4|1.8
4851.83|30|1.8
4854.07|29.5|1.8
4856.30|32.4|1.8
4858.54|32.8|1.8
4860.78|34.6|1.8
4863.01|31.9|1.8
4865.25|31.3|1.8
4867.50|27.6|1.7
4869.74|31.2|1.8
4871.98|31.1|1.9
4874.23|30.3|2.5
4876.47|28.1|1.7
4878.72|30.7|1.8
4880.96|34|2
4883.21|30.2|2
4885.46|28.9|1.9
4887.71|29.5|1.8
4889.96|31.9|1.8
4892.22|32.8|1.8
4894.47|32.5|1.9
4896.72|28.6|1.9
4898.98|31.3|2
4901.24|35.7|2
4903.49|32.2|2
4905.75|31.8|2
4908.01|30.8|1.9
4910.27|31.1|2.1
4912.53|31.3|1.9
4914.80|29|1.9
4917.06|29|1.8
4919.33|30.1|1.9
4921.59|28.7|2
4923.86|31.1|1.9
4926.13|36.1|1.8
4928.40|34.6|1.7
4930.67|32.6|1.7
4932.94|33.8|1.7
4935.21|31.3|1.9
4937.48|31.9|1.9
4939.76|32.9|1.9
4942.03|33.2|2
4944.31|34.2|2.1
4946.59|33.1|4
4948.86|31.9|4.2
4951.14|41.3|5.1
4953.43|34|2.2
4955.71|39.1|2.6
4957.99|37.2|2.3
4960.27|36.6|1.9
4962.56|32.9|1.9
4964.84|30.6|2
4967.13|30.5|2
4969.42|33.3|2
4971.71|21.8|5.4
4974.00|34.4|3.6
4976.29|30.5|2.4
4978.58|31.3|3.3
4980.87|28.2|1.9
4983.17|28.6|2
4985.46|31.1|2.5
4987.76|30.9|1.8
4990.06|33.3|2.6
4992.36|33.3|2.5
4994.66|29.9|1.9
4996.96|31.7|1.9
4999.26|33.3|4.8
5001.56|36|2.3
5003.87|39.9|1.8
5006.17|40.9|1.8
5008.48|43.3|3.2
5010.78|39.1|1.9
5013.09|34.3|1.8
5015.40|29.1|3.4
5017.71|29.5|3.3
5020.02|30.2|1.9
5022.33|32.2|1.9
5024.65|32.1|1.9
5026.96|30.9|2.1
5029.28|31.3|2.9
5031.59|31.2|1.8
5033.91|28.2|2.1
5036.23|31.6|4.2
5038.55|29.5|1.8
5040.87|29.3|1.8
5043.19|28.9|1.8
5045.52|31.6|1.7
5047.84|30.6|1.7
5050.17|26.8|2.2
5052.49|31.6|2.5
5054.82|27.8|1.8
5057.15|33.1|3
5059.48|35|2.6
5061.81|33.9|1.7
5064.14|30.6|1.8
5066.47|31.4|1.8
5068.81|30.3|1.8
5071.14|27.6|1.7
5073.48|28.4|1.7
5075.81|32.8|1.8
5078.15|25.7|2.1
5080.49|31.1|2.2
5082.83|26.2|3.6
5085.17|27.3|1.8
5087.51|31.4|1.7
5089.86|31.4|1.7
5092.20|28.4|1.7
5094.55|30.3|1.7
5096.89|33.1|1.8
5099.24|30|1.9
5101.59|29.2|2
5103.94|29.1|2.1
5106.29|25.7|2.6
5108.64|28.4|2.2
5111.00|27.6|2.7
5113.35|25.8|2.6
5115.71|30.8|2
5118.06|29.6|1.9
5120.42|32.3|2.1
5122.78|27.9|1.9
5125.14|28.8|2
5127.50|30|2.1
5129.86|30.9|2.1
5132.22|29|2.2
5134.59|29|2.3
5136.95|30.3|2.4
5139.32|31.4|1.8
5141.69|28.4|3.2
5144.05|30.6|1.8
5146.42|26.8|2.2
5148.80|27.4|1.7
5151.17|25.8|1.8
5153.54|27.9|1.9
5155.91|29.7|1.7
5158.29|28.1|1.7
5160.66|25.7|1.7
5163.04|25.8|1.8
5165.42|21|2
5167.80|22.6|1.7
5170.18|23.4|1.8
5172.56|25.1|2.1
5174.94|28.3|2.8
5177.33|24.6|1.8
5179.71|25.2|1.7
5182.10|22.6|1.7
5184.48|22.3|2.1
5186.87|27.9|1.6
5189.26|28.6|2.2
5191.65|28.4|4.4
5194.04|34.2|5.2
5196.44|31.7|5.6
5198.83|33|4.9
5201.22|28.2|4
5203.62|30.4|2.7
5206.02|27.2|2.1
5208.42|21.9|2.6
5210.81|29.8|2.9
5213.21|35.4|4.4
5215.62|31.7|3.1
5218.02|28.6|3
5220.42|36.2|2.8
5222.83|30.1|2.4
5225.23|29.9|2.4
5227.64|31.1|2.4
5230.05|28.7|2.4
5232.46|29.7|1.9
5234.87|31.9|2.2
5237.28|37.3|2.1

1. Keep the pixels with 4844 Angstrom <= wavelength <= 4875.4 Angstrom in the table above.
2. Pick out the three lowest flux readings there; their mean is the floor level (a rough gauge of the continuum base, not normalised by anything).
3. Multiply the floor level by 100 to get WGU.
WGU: 2883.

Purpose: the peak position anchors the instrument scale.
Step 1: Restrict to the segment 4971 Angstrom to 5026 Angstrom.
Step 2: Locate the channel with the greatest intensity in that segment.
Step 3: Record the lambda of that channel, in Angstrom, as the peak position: 5008.48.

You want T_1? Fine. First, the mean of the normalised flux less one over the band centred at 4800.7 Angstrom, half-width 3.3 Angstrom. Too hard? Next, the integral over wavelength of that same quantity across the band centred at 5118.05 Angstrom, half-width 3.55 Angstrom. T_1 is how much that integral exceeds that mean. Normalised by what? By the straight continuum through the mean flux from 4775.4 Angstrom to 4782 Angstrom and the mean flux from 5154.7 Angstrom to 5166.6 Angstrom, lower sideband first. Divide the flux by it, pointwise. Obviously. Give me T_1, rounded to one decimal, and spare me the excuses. 1.1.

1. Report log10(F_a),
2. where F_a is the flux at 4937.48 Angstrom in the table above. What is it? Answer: 1.50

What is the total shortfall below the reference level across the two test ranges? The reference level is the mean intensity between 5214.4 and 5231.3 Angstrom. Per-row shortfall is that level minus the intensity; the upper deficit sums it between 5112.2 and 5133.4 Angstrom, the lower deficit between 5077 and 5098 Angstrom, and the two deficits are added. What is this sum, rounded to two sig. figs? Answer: 26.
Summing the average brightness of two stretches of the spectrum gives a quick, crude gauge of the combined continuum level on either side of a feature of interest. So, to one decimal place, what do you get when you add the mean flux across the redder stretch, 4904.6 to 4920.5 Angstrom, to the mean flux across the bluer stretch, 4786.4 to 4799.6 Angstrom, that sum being 60.9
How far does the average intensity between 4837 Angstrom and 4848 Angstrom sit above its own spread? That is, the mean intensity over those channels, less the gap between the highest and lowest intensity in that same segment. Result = 28.5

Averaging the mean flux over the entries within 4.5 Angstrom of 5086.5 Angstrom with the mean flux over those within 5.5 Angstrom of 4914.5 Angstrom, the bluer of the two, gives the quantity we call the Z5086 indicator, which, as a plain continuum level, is 29.6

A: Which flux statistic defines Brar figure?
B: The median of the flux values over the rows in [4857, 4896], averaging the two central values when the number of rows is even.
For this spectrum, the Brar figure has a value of 31.2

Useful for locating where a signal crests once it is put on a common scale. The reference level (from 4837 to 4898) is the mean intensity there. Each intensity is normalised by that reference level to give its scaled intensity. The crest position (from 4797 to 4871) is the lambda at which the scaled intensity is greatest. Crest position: 4860.78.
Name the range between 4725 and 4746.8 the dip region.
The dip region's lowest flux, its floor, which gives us 27.7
